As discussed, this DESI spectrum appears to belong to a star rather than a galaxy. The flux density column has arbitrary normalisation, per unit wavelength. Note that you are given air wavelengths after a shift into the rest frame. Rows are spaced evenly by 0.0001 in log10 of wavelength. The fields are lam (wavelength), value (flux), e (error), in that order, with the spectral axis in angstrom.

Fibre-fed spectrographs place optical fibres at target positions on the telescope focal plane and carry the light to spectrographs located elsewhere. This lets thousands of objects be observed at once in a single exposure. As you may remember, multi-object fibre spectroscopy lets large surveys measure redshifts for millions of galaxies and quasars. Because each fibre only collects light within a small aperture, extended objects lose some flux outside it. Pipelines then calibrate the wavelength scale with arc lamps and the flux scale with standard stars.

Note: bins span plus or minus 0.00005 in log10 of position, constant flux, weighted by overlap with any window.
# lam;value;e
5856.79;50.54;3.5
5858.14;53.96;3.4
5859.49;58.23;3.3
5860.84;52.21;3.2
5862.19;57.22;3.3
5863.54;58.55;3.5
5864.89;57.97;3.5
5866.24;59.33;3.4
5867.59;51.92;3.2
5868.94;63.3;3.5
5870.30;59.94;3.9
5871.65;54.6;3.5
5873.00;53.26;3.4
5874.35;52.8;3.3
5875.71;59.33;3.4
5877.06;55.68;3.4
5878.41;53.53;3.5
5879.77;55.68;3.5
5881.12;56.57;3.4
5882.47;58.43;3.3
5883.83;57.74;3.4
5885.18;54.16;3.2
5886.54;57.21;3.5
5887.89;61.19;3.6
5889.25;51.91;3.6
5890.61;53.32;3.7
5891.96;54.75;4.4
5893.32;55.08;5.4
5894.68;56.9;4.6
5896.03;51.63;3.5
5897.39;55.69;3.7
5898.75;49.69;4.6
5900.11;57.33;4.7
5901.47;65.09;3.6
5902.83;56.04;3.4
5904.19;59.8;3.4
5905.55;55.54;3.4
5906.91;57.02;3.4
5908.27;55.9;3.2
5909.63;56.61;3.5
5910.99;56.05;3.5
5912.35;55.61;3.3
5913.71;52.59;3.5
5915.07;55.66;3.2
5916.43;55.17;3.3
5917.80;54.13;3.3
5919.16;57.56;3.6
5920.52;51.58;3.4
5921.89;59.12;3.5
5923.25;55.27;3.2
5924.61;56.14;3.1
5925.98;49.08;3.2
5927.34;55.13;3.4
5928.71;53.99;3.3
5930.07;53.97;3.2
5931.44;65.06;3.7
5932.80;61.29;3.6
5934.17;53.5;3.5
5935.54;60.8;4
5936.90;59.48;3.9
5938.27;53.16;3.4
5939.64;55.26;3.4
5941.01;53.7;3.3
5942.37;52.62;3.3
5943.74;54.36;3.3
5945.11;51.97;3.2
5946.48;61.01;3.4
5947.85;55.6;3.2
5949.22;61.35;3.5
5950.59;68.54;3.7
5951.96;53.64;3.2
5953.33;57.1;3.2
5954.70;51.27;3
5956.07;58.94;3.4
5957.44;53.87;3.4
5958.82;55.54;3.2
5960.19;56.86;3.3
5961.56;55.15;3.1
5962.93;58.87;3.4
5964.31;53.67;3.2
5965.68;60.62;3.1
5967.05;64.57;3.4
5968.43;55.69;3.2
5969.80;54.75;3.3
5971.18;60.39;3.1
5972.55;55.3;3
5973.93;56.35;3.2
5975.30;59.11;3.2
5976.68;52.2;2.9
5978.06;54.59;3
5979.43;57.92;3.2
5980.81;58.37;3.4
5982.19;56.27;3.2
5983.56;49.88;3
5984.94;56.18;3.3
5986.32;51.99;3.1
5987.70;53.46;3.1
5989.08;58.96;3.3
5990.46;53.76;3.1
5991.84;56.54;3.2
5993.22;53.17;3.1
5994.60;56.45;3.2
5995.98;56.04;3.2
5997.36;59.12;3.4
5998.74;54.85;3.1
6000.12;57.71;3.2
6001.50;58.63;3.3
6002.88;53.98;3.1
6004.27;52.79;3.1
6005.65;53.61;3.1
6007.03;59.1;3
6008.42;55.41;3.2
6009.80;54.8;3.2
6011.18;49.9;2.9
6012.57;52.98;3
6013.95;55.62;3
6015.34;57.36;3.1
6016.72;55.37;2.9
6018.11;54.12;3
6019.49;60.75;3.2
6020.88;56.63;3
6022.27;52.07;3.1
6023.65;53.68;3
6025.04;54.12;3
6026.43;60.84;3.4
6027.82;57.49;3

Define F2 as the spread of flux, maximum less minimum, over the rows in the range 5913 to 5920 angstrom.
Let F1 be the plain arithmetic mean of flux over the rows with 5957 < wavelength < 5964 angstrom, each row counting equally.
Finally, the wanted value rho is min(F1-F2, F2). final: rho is 5.0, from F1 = 56.1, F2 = 5.0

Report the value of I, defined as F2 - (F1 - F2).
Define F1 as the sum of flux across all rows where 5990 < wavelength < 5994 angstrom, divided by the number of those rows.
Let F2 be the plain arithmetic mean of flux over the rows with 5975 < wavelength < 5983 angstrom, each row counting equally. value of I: 58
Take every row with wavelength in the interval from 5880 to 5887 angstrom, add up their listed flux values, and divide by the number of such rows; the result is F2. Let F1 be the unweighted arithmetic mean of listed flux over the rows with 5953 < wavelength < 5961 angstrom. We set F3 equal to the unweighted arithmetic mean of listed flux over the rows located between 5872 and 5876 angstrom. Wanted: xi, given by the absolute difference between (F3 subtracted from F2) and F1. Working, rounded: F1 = 55.6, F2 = 56.8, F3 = 55.1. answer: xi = 53.9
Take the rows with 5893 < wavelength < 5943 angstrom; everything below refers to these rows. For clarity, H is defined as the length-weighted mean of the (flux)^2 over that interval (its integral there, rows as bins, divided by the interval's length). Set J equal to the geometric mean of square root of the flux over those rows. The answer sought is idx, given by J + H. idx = 3145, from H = 3138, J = 7.47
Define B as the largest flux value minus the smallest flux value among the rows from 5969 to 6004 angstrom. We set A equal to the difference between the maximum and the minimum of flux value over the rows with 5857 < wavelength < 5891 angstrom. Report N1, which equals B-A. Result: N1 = -1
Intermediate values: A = 11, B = 11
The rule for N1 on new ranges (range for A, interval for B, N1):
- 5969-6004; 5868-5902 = 5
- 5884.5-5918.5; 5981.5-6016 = -6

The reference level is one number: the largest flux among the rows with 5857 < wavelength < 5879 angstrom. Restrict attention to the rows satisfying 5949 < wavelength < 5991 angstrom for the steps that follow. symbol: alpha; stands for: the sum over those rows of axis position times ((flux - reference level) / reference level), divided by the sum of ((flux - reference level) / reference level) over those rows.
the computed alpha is 5972.1 angstrom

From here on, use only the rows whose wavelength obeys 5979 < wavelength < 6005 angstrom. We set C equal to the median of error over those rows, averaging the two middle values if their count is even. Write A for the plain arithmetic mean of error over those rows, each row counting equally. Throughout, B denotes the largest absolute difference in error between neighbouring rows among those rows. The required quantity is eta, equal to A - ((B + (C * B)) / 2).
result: 2.6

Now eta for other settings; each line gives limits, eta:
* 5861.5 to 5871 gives 2.6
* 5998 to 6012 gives 2.5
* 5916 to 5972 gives 2.3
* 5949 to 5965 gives 2.2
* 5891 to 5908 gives 1.5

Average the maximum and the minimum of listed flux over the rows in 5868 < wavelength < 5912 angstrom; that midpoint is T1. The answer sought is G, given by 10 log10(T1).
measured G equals 17.6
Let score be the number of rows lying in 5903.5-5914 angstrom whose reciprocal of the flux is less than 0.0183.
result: 7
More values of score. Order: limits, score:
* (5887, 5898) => 5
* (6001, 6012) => 4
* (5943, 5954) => 5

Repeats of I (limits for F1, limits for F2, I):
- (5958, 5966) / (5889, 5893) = 50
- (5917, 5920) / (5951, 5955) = 52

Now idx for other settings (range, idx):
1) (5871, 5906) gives 3141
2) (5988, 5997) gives 3129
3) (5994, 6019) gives 3091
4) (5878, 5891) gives 3159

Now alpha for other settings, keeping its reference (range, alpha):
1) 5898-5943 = 5921.0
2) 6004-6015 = 6009.2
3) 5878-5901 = 5889.9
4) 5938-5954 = 5944.2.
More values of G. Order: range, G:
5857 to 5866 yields 17.4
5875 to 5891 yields 17.5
